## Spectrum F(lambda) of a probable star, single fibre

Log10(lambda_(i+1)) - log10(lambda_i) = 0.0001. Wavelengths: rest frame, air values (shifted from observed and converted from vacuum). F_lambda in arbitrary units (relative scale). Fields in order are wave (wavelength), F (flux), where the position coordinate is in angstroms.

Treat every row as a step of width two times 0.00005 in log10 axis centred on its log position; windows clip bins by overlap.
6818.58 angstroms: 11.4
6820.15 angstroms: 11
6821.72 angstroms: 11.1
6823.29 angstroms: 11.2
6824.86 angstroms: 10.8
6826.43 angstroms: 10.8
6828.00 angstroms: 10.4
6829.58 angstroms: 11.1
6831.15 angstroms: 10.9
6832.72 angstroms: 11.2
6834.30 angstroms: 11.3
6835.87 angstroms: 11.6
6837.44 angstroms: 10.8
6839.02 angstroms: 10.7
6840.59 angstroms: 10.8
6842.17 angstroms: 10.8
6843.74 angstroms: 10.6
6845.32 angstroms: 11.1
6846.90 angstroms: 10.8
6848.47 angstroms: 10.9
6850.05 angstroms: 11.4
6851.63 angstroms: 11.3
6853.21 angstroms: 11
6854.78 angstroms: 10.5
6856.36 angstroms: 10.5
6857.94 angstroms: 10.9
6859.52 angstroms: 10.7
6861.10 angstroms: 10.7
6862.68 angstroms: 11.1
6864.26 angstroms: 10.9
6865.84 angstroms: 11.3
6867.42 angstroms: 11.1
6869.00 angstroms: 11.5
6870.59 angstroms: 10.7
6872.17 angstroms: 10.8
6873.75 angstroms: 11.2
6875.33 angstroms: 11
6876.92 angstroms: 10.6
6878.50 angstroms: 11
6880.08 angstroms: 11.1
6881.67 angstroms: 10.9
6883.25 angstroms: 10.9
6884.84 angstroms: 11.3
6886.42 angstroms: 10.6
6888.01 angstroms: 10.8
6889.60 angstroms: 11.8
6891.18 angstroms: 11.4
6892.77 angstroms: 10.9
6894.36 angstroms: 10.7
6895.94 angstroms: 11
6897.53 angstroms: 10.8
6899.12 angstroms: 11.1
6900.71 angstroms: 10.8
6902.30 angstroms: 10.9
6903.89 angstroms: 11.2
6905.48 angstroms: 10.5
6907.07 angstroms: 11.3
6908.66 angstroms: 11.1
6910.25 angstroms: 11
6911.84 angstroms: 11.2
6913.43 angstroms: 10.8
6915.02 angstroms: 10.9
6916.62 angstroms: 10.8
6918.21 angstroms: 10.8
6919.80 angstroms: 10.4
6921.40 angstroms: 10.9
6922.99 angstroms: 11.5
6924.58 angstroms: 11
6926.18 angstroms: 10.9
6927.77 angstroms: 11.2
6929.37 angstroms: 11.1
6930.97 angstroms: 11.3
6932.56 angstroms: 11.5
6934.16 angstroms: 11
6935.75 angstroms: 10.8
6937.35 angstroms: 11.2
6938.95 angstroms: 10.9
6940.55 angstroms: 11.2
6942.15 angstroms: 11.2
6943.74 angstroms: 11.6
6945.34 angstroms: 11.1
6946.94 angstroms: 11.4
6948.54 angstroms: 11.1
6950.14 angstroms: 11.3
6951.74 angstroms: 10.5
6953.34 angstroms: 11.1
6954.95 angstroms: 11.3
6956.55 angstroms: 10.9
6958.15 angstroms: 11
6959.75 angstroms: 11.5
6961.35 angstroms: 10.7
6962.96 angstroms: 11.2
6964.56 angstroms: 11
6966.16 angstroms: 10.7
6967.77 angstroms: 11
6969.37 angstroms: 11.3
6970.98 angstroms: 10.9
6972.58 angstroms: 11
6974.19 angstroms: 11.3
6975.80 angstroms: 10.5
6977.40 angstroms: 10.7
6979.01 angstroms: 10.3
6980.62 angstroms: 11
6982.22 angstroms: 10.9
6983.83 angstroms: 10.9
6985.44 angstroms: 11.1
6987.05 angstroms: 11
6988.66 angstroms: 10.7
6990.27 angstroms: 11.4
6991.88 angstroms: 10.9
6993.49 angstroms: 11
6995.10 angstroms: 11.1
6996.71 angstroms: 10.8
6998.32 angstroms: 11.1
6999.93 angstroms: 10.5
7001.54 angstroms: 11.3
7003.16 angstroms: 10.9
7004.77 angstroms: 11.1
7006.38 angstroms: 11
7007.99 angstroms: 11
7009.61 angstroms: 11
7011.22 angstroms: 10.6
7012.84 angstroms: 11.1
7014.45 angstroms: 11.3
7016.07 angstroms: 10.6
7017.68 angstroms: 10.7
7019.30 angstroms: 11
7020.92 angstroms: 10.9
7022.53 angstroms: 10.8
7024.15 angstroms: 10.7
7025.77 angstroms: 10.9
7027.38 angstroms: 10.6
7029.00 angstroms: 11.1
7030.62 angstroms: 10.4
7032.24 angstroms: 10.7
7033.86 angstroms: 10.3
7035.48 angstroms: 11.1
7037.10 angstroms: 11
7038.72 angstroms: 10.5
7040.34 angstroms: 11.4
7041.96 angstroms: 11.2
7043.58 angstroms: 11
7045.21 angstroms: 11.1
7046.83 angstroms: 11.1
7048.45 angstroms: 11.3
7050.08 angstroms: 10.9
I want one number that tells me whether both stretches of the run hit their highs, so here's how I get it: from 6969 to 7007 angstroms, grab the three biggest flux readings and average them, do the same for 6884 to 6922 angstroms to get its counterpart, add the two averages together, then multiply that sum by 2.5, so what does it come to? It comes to 57.1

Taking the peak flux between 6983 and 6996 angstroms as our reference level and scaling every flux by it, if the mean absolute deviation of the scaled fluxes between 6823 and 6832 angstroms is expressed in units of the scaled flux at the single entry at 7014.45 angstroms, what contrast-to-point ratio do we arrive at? 0.0177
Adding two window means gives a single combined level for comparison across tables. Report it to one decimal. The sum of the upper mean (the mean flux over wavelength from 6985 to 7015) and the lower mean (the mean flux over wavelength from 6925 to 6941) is 22.1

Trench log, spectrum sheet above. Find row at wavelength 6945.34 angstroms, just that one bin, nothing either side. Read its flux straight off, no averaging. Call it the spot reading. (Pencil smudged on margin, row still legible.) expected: 11.1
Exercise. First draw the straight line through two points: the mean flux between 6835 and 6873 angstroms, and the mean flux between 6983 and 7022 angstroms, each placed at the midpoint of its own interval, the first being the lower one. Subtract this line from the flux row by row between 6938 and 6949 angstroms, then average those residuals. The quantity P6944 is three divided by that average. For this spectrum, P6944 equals 11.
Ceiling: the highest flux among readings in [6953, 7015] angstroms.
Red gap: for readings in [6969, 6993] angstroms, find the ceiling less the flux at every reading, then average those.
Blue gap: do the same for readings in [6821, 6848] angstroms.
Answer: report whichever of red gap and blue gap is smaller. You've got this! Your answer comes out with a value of 0.56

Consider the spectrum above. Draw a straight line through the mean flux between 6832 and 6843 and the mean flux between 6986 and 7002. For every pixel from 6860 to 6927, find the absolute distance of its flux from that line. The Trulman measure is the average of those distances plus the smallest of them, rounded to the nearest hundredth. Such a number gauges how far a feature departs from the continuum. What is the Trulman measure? 0.22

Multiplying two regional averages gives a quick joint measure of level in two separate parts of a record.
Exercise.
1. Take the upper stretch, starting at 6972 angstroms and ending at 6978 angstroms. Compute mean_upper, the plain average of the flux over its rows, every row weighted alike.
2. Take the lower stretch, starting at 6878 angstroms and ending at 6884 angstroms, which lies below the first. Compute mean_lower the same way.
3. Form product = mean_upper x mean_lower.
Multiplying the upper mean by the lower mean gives 119.4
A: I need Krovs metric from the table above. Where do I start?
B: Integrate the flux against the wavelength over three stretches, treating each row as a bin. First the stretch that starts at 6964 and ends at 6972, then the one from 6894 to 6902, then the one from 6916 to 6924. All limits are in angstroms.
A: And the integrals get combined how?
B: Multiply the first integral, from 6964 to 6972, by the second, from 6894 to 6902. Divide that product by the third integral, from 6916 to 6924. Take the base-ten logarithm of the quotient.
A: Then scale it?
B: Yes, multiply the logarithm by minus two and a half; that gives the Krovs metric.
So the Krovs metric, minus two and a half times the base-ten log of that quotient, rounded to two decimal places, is -4.86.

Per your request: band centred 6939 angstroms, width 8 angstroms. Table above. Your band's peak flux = 11.2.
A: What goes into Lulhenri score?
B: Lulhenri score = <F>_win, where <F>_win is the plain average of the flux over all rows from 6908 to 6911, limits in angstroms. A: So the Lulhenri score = 11.05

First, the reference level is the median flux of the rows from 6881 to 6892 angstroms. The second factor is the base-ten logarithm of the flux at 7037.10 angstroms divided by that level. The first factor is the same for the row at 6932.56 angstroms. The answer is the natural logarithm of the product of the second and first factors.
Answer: -9.3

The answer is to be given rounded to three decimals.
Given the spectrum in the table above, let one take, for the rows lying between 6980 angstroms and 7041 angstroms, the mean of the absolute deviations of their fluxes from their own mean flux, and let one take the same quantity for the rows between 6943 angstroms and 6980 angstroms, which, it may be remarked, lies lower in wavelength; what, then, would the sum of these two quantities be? 0.467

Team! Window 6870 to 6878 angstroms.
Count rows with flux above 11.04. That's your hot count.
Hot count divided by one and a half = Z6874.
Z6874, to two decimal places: 0.67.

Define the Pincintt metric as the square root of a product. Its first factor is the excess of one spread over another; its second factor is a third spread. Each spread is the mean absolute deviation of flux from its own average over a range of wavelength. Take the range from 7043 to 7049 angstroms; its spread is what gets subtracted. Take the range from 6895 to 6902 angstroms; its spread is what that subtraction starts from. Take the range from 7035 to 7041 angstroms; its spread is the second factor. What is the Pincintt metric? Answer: 0.10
